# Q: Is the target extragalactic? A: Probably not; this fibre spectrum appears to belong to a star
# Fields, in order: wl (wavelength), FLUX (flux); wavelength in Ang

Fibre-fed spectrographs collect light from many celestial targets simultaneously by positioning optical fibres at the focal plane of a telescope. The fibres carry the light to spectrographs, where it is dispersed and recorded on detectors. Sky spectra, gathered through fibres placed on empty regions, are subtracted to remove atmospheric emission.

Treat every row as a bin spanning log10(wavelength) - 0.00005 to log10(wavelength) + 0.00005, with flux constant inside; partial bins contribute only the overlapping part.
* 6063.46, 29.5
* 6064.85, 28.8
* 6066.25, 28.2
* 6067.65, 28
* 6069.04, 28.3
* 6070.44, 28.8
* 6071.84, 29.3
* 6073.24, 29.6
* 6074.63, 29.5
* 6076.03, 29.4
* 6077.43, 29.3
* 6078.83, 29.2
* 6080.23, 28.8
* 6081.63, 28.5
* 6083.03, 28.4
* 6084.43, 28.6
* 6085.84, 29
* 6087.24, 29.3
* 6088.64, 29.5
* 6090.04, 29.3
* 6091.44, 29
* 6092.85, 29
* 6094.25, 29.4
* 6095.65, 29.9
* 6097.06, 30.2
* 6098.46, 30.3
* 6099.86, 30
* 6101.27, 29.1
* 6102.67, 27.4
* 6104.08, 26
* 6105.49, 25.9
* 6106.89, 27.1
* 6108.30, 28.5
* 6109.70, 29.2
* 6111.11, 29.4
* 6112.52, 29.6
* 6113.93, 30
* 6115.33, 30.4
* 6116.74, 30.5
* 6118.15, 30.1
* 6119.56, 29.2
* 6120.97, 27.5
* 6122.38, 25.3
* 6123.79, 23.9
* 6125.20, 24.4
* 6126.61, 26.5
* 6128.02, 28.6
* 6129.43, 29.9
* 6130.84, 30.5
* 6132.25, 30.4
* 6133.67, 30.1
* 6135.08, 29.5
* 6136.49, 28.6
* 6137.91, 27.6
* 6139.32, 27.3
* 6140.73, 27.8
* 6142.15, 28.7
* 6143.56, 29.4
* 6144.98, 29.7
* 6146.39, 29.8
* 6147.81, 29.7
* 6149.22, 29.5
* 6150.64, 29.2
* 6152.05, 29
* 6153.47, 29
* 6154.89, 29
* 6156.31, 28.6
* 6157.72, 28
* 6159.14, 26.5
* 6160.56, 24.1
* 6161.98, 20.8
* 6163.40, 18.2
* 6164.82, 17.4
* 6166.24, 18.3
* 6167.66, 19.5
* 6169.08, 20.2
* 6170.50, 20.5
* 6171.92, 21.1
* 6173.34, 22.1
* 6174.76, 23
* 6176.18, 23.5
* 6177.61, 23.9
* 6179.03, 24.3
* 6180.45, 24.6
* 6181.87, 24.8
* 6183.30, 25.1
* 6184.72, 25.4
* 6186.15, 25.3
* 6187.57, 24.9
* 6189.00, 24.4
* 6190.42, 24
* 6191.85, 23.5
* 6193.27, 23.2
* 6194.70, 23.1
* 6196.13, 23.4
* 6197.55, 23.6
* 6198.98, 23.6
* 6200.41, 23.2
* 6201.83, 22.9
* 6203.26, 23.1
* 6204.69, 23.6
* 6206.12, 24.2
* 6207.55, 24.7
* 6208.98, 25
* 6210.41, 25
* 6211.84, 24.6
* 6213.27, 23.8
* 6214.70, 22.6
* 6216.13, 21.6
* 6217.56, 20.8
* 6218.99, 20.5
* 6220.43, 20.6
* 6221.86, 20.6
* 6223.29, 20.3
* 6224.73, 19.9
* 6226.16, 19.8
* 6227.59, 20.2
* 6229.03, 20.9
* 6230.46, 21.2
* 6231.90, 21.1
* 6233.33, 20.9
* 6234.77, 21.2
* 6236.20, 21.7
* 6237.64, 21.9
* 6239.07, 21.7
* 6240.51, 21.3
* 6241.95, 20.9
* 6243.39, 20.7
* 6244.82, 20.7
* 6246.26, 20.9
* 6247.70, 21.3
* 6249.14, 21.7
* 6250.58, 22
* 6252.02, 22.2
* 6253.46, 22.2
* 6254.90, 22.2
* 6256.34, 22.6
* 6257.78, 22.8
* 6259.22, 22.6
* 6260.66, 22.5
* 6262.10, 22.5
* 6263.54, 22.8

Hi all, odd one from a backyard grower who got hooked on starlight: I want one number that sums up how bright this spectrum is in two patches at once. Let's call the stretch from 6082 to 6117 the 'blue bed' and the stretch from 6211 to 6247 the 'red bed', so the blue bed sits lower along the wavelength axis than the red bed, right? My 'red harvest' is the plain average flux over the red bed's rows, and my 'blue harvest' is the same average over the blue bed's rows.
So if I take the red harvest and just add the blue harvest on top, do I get 50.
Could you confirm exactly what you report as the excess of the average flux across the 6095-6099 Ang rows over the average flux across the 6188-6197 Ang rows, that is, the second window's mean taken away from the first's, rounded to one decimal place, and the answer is 6.5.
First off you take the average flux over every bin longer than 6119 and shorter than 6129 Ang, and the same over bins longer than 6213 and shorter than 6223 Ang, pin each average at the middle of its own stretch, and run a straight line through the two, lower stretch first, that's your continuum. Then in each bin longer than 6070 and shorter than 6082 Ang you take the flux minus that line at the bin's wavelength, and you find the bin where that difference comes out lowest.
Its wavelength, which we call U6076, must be 6070.44 Ang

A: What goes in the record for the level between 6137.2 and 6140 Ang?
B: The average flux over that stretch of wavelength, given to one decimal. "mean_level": 27.5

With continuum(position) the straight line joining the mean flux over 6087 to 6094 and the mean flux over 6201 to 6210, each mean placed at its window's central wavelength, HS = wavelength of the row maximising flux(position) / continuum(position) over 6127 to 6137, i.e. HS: 6130.84 Ang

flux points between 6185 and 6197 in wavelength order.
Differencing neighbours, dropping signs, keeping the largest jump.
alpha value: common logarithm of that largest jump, -0.30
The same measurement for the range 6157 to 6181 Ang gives 0.52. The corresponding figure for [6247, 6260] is -0.40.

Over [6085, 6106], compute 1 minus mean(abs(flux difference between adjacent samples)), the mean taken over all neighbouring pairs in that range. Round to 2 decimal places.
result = 0.52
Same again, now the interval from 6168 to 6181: 0.45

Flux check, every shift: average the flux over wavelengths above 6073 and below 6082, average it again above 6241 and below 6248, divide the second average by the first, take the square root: 0.85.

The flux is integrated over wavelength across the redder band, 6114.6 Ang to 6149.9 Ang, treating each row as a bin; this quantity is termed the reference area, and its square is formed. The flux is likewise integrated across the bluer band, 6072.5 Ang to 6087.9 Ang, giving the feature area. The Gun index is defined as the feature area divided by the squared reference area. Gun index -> 0.000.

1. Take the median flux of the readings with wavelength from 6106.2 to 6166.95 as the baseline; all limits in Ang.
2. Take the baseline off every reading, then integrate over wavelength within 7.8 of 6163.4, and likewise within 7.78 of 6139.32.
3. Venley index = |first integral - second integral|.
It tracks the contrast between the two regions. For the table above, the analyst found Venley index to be 109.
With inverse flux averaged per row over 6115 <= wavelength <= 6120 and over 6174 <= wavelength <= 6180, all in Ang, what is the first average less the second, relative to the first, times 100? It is -27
